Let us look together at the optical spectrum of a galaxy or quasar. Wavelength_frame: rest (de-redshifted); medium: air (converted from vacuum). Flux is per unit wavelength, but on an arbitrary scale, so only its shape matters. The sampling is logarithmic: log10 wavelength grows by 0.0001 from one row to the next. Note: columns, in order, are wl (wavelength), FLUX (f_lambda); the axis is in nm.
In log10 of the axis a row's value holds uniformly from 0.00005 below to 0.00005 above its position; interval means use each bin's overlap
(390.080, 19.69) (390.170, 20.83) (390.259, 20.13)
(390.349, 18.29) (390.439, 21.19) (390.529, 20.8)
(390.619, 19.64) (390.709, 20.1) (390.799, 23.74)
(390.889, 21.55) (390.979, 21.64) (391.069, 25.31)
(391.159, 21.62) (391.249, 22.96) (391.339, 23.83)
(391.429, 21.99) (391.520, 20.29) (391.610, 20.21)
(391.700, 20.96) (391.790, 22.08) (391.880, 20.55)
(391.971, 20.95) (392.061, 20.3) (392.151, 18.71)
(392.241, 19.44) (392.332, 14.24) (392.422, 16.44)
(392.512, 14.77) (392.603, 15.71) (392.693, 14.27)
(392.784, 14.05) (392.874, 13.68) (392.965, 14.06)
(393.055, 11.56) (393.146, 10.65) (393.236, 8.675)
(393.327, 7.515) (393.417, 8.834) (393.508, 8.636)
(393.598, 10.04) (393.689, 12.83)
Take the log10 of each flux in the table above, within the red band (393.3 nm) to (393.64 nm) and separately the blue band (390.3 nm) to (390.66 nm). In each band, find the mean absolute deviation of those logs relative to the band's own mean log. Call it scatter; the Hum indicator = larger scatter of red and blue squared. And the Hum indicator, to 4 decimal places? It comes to 0.0012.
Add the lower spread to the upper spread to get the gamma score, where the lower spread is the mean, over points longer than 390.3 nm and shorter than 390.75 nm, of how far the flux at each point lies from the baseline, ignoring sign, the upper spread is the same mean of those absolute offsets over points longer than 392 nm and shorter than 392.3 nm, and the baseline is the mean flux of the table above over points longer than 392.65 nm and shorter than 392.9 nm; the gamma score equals 11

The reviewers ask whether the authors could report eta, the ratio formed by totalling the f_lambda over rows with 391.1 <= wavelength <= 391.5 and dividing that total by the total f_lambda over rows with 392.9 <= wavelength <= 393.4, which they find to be 1.7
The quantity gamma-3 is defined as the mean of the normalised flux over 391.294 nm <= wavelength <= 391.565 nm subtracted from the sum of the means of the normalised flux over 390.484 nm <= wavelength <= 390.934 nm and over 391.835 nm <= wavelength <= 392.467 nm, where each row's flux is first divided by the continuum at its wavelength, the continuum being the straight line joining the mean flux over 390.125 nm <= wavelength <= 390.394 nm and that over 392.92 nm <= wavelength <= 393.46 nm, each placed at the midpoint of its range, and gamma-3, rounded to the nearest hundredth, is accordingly 1.15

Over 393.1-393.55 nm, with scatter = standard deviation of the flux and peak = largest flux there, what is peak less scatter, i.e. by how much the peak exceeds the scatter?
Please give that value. 10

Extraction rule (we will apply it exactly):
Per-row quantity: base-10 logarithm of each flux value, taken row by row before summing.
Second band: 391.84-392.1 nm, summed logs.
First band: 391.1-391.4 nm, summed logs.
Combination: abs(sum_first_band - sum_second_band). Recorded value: 0.13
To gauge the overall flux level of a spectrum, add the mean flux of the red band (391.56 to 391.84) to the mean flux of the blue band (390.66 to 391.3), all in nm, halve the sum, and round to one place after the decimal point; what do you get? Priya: 21.8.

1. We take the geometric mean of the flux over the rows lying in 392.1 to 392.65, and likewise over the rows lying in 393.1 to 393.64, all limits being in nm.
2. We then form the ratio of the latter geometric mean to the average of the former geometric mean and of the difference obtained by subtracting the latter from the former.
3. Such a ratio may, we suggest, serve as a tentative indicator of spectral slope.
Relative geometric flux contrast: 0.75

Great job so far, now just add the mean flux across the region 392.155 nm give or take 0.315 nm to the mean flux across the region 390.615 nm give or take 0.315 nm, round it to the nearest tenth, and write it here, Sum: 39.4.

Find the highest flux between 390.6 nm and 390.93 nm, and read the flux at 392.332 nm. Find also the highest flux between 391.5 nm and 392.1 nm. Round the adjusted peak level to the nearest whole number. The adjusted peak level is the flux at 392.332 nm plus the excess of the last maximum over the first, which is 13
